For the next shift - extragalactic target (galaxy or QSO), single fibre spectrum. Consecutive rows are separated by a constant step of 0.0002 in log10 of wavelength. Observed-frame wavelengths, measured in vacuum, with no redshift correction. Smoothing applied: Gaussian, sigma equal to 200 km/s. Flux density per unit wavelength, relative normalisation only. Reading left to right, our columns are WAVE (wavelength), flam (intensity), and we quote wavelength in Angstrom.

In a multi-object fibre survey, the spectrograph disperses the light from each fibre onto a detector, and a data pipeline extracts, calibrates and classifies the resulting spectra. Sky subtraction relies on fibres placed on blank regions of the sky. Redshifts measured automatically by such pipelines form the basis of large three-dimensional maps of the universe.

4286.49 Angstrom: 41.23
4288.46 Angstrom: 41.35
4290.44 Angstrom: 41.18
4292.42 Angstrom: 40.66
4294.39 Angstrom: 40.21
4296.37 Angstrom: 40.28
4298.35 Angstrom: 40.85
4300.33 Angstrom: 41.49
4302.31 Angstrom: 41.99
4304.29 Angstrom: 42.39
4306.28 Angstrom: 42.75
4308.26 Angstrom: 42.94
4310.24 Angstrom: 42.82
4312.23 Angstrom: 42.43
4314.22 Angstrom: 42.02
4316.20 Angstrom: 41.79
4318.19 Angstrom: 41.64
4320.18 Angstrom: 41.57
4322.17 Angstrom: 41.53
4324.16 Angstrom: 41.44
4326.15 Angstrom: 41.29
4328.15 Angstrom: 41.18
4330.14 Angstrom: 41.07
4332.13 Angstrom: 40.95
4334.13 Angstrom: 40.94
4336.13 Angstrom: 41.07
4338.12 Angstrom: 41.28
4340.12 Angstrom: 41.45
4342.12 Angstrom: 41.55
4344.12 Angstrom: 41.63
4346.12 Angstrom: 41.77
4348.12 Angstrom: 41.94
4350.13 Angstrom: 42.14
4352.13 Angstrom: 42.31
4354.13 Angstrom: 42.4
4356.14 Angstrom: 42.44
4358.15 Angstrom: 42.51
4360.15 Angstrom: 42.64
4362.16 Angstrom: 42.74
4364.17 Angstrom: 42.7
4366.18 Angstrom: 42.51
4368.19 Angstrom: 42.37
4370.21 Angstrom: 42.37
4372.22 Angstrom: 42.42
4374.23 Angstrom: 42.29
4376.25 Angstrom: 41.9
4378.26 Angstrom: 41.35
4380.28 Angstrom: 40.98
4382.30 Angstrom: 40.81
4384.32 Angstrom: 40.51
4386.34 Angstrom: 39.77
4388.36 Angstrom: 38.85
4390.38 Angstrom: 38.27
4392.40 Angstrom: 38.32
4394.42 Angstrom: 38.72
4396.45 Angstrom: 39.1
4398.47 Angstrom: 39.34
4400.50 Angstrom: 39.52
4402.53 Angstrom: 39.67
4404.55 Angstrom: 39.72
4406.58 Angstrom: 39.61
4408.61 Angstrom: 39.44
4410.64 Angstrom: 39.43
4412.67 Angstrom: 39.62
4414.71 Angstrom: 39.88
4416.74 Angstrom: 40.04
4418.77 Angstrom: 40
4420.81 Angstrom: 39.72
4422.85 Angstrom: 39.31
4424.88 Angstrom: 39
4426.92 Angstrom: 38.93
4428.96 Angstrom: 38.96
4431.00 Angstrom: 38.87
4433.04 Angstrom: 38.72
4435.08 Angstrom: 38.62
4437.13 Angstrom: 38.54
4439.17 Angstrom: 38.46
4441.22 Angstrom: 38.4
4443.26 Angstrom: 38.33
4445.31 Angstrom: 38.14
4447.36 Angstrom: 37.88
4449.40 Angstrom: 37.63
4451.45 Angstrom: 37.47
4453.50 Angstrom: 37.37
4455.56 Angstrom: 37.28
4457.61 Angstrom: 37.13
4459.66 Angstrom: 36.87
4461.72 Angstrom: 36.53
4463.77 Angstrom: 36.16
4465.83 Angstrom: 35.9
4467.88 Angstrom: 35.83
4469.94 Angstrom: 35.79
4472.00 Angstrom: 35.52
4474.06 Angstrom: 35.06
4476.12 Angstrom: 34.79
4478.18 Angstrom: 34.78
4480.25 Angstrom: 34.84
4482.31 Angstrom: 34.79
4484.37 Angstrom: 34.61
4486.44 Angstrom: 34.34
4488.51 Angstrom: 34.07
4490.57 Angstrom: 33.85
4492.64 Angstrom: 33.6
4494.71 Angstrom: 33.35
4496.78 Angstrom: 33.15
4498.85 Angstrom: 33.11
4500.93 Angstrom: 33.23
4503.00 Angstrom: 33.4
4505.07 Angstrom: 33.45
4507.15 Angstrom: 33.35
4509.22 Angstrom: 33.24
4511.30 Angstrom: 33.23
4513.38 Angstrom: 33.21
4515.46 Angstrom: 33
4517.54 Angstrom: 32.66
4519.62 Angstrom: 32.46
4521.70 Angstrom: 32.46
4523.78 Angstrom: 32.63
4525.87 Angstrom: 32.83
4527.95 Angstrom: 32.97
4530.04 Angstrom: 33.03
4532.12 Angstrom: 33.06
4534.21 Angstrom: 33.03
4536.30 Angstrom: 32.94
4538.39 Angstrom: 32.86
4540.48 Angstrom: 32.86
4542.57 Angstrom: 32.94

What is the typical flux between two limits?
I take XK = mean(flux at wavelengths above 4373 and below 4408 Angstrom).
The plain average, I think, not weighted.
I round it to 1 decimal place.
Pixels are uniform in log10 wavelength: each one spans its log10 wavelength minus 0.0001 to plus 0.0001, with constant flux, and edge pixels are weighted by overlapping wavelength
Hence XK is 39.9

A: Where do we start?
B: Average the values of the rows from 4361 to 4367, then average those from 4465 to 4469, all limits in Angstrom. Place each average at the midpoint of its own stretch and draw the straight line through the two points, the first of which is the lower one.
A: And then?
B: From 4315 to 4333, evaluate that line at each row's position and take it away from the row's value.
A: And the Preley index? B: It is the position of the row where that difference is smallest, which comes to 4318.19 Angstrom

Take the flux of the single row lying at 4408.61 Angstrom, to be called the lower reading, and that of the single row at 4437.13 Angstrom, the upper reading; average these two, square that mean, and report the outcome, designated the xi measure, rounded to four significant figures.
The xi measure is 1520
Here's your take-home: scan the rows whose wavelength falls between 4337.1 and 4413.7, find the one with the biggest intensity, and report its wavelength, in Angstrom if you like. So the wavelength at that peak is 4362.16 Angstrom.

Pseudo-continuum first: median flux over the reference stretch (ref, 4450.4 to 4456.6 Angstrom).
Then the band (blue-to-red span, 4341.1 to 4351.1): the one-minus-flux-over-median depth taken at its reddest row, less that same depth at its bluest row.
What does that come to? -0.016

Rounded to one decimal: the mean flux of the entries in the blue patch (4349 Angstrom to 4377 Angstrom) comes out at 42.4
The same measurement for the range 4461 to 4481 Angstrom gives 35.5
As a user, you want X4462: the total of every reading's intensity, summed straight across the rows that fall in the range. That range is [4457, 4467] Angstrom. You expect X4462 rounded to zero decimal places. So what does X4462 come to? 183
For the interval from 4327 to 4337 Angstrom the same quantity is 205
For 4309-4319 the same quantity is 211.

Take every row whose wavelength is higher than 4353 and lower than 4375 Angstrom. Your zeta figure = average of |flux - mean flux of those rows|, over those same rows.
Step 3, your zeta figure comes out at 0.12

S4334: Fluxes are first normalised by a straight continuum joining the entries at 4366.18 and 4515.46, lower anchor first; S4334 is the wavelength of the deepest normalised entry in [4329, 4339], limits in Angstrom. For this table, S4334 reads 4332.13 Angstrom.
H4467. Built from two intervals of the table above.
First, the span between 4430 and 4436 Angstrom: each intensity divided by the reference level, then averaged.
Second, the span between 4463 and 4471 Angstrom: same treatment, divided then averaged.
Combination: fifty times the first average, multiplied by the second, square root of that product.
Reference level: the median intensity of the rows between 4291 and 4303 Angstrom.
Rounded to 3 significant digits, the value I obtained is 6.47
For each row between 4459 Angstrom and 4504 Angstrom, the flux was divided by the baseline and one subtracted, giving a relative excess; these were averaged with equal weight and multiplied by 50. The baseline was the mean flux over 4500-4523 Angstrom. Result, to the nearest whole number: 2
